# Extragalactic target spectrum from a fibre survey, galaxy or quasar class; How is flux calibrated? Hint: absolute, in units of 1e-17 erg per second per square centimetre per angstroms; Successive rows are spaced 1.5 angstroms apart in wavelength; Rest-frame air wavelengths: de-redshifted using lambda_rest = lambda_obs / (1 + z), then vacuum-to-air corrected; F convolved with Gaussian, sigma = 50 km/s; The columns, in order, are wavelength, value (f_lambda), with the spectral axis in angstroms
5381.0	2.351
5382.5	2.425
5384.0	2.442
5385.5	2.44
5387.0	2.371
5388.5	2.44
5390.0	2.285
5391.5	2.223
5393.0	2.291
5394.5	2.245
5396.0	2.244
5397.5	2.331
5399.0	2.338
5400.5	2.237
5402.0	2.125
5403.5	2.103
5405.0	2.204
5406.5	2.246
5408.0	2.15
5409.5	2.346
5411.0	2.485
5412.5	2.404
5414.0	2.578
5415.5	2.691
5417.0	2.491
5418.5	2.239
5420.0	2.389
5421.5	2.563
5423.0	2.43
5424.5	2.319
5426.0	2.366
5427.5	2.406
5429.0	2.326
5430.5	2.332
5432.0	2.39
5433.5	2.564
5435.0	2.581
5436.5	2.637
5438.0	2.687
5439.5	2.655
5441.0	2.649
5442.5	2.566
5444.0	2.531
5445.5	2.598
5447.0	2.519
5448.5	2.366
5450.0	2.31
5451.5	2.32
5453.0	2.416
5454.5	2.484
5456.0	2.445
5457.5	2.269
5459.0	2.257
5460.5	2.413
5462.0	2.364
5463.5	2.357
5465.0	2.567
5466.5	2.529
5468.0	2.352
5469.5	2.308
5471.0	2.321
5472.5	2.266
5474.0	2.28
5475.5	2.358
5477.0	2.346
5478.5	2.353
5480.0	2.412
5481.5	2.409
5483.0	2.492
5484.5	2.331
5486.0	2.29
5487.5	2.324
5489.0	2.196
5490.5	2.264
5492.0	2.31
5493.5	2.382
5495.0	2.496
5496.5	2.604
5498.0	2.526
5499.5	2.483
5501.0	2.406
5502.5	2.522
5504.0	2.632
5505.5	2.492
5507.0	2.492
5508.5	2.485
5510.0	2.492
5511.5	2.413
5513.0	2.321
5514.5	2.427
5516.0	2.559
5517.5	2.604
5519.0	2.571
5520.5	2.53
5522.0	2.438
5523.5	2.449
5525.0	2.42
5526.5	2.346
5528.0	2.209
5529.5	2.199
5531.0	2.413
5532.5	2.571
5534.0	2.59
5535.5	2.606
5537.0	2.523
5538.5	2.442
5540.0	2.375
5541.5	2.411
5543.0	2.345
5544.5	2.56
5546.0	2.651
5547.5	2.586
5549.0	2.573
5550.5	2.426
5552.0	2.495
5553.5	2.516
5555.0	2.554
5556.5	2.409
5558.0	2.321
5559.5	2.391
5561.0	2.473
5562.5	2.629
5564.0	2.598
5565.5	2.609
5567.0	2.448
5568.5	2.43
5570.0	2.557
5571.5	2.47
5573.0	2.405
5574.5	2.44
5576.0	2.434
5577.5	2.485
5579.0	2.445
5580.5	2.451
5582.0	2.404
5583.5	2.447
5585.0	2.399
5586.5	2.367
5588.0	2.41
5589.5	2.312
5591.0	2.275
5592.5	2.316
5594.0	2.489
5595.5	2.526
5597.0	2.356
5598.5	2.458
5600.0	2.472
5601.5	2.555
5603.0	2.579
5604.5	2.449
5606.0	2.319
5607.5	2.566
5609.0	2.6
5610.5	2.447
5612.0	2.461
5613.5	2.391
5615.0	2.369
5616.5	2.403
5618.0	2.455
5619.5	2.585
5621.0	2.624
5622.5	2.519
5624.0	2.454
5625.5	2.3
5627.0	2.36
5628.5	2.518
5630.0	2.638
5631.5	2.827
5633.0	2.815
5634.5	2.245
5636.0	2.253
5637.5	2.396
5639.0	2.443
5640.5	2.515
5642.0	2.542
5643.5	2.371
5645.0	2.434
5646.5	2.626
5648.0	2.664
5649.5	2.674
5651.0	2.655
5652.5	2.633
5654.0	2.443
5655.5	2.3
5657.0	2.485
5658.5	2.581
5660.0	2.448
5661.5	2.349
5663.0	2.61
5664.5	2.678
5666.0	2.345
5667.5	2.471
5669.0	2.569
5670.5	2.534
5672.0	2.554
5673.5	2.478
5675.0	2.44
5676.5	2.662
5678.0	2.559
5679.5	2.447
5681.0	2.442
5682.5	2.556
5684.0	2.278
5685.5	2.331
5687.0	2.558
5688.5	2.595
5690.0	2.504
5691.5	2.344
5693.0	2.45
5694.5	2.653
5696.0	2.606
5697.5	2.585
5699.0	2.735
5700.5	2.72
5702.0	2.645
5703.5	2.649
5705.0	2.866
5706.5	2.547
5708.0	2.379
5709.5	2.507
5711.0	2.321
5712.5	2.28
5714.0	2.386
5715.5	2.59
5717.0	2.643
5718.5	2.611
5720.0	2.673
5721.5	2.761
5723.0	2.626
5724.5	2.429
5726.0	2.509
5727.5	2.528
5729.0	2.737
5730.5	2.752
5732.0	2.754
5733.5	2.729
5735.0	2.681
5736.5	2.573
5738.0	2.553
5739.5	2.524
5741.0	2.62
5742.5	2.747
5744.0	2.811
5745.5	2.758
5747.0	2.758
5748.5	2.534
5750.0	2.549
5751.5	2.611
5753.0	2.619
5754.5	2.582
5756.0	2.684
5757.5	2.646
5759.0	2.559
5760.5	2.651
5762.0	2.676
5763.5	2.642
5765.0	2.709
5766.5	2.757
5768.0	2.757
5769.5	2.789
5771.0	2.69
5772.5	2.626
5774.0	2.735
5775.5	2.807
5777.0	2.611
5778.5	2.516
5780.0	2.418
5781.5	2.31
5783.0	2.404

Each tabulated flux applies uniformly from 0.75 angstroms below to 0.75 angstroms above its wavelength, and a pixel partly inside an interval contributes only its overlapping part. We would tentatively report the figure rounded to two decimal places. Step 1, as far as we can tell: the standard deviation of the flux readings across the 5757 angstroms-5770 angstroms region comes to 0.07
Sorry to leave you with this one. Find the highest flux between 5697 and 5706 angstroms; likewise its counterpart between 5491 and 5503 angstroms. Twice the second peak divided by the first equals 1.82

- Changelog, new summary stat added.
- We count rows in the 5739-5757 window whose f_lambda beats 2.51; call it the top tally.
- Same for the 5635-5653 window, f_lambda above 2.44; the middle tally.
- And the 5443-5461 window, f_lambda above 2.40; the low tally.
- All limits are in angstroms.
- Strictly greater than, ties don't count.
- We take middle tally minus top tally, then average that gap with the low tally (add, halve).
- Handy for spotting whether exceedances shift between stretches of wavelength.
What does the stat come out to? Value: 1.5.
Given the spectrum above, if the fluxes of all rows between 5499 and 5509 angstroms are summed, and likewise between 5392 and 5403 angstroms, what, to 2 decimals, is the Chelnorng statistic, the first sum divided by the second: 1.11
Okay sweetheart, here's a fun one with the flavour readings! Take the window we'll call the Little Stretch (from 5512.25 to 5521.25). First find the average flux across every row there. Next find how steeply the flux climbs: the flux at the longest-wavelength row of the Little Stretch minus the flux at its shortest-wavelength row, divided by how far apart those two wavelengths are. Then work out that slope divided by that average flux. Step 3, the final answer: 0.011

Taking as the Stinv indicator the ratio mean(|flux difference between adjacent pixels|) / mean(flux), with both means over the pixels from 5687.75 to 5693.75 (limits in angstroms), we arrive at 0.048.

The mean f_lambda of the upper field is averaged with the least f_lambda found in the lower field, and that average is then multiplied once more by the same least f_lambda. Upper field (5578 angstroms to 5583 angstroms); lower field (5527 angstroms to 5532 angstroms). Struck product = 5.1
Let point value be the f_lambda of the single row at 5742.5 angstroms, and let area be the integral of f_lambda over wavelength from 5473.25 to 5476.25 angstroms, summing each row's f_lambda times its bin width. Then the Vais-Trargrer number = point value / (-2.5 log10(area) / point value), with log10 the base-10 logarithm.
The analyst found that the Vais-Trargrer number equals -3.58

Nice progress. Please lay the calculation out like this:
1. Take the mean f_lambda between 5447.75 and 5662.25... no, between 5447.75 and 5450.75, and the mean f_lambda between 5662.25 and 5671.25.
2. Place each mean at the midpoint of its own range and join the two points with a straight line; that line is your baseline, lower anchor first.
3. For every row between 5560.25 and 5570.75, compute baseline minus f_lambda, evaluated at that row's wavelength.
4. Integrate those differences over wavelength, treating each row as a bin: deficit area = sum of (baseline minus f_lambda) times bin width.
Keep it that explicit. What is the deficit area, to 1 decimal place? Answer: -1.0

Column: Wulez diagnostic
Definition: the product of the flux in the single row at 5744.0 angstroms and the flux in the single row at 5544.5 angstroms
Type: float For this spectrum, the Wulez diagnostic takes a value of 7.2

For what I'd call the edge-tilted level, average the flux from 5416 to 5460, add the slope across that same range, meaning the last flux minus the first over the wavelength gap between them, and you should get 2.45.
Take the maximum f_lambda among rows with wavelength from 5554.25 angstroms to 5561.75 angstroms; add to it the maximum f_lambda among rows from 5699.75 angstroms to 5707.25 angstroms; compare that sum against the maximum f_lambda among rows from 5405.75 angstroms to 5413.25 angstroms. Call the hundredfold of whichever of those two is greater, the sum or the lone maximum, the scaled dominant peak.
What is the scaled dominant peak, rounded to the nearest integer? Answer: 542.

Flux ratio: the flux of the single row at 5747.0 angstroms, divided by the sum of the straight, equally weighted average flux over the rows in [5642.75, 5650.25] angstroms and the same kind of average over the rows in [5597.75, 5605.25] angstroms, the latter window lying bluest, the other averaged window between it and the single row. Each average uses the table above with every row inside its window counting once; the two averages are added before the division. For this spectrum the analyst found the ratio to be 0.55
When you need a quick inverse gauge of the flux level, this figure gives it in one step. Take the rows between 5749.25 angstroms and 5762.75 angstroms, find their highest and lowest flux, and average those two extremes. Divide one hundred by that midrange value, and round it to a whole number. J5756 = 38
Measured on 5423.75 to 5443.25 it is 40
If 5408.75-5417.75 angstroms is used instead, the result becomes 40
